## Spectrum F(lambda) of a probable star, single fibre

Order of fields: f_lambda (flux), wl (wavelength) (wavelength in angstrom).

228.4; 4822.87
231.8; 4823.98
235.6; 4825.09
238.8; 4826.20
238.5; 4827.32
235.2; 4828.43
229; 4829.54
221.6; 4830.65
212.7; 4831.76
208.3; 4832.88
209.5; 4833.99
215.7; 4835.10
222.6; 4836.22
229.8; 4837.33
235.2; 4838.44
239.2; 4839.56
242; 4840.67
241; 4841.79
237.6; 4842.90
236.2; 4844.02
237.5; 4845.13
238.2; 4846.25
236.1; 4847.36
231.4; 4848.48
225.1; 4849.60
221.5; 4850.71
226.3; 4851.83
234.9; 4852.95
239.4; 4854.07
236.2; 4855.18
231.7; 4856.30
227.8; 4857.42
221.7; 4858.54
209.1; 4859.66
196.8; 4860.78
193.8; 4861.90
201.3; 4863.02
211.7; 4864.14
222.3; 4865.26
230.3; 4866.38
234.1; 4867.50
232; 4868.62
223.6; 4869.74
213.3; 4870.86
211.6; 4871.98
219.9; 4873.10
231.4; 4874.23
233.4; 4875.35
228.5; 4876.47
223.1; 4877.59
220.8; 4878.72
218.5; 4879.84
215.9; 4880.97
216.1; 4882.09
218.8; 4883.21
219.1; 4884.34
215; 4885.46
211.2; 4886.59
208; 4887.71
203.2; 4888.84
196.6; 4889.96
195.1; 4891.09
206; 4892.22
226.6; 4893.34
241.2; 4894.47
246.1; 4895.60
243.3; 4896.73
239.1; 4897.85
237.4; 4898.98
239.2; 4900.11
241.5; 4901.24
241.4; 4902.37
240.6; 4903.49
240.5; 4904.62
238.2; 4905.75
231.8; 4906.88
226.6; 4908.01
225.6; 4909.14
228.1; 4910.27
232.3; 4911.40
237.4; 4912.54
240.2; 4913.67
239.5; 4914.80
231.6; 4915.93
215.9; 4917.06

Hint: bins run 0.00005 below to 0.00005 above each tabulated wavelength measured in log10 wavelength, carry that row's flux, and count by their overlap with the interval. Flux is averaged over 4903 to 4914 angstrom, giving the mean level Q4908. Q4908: 234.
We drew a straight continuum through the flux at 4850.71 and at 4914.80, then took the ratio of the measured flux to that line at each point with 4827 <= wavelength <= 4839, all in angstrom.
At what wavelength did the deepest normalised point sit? 4832.88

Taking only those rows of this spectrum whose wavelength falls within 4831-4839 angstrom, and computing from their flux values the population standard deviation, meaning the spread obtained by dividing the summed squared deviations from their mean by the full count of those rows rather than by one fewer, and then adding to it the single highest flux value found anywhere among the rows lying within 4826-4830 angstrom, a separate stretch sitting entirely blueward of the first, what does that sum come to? 248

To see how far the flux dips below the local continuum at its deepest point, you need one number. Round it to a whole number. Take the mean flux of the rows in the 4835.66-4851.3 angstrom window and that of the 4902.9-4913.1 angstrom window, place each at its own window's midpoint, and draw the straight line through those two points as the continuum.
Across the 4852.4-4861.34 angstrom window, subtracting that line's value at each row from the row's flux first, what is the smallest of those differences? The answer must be -37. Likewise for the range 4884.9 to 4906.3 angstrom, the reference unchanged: -38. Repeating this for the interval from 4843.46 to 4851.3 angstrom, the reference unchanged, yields -12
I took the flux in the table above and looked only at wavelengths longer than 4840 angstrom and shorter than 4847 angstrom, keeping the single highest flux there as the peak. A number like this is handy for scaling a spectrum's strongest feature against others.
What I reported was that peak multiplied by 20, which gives 4840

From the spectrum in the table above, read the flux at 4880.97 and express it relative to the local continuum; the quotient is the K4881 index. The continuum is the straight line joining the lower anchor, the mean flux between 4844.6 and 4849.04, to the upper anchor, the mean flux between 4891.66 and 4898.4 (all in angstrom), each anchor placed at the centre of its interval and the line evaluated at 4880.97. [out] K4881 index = 0.921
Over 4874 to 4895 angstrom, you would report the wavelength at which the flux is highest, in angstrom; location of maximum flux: 4894.47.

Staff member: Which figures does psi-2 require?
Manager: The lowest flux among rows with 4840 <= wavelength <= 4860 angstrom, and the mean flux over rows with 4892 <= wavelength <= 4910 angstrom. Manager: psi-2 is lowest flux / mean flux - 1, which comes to -0.11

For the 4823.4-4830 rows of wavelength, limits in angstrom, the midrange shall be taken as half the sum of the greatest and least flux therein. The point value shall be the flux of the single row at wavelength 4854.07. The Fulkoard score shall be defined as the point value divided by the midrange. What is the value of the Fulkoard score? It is 1.02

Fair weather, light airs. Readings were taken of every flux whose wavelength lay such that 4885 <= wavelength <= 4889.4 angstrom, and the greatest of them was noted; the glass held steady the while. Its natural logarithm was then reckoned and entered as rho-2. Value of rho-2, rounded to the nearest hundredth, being 5.37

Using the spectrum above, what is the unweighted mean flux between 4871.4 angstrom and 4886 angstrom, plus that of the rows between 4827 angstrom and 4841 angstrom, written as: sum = 447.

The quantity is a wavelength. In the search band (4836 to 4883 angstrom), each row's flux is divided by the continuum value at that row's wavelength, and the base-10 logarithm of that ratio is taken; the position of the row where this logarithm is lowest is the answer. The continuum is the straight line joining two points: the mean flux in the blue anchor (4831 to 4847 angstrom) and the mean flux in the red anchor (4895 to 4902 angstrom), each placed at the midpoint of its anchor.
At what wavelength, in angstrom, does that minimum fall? 4861.90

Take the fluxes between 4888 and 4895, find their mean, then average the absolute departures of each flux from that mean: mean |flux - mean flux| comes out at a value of 15.0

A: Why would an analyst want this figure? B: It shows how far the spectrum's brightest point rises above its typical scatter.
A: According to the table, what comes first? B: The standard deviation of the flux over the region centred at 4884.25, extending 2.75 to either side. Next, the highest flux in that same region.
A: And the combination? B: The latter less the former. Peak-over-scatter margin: 216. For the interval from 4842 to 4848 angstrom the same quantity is 237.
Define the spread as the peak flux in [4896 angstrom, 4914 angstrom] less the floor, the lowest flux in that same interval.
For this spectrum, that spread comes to 18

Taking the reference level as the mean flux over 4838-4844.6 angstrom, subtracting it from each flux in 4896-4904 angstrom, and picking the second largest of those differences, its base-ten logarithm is 0.47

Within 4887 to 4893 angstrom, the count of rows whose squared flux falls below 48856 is 5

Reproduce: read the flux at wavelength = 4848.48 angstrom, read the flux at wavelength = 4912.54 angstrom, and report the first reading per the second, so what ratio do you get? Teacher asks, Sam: 0.97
